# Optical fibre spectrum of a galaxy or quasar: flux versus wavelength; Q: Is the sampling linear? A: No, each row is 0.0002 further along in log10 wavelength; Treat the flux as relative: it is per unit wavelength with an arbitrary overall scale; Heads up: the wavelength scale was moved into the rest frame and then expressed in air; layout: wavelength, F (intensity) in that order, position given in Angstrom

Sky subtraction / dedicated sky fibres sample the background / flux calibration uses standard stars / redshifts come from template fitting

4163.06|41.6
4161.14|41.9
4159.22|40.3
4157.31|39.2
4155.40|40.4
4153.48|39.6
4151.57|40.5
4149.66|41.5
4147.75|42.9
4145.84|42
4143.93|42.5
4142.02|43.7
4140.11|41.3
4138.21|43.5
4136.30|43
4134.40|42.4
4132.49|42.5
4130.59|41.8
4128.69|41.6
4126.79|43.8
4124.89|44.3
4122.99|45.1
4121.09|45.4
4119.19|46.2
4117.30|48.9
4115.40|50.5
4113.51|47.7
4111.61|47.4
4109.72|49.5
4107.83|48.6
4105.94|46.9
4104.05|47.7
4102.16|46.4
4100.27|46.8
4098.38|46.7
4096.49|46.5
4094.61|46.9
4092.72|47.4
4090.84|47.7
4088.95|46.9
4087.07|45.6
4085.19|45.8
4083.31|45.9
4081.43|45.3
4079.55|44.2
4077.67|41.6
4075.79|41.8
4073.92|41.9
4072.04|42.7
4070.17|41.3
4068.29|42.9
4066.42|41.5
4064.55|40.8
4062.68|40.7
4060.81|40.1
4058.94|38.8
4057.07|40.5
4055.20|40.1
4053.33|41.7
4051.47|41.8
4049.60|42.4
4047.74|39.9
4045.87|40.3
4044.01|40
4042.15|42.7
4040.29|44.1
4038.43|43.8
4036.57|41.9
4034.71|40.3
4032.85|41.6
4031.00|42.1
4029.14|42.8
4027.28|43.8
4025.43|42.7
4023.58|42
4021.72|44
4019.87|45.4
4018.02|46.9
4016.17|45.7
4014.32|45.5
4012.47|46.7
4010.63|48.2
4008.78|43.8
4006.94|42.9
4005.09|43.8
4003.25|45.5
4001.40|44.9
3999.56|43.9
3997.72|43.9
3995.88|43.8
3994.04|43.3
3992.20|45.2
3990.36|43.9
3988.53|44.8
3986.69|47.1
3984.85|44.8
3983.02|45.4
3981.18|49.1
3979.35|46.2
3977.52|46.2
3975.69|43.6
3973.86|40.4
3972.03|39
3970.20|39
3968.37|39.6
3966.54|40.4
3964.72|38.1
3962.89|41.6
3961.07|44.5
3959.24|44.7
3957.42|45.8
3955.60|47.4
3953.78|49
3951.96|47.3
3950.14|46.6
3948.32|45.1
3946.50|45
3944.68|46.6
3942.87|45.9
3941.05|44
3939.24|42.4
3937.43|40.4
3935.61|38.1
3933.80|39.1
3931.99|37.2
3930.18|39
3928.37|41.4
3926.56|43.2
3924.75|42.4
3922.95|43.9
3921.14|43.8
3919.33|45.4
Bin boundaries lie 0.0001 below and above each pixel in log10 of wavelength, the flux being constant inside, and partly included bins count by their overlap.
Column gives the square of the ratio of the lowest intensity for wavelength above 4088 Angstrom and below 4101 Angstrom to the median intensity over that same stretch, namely 0.98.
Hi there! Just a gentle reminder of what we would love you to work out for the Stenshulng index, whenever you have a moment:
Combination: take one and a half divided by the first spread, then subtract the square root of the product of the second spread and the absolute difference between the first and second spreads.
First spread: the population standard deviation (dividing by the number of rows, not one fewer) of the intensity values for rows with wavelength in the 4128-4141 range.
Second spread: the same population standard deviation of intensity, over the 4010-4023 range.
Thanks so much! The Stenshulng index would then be 1.3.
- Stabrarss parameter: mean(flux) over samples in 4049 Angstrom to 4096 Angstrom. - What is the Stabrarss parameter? 43.1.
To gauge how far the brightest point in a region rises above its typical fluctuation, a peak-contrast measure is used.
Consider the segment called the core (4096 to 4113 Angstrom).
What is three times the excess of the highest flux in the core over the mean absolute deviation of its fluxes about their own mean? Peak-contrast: 146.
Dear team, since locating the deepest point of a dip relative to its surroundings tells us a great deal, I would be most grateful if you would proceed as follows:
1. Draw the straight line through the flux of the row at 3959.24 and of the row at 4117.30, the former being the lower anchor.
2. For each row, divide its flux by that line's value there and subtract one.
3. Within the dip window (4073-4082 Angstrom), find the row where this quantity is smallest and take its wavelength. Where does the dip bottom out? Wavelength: 4077.67 Angstrom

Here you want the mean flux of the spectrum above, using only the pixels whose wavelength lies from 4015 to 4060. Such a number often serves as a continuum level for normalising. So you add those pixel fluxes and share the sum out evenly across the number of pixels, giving 42.3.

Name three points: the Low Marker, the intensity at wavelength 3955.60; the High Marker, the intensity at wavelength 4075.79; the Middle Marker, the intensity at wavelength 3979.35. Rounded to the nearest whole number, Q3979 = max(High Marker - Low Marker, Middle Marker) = 46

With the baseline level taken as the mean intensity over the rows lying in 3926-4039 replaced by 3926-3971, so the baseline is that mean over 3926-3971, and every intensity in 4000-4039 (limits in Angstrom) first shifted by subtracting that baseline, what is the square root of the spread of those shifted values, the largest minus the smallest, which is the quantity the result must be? 2.81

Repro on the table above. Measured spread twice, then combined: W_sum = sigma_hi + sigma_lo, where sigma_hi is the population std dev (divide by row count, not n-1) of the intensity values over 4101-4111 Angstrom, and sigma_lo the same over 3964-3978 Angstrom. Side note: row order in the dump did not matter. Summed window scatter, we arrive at 3.69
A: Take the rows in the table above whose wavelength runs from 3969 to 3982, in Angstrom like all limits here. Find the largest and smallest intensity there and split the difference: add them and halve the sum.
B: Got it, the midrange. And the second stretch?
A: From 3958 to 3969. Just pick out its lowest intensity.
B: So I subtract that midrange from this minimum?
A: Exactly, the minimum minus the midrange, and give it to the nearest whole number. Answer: -6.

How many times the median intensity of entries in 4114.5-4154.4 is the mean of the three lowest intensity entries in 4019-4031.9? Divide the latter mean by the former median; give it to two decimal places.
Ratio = 0.99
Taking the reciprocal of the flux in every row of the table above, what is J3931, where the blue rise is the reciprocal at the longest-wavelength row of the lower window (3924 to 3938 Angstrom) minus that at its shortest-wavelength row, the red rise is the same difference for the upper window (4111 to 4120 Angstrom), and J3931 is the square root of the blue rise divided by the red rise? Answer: 1.5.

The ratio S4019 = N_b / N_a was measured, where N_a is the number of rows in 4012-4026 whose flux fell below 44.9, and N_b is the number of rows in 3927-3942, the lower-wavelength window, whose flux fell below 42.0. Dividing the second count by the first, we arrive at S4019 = 2.0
